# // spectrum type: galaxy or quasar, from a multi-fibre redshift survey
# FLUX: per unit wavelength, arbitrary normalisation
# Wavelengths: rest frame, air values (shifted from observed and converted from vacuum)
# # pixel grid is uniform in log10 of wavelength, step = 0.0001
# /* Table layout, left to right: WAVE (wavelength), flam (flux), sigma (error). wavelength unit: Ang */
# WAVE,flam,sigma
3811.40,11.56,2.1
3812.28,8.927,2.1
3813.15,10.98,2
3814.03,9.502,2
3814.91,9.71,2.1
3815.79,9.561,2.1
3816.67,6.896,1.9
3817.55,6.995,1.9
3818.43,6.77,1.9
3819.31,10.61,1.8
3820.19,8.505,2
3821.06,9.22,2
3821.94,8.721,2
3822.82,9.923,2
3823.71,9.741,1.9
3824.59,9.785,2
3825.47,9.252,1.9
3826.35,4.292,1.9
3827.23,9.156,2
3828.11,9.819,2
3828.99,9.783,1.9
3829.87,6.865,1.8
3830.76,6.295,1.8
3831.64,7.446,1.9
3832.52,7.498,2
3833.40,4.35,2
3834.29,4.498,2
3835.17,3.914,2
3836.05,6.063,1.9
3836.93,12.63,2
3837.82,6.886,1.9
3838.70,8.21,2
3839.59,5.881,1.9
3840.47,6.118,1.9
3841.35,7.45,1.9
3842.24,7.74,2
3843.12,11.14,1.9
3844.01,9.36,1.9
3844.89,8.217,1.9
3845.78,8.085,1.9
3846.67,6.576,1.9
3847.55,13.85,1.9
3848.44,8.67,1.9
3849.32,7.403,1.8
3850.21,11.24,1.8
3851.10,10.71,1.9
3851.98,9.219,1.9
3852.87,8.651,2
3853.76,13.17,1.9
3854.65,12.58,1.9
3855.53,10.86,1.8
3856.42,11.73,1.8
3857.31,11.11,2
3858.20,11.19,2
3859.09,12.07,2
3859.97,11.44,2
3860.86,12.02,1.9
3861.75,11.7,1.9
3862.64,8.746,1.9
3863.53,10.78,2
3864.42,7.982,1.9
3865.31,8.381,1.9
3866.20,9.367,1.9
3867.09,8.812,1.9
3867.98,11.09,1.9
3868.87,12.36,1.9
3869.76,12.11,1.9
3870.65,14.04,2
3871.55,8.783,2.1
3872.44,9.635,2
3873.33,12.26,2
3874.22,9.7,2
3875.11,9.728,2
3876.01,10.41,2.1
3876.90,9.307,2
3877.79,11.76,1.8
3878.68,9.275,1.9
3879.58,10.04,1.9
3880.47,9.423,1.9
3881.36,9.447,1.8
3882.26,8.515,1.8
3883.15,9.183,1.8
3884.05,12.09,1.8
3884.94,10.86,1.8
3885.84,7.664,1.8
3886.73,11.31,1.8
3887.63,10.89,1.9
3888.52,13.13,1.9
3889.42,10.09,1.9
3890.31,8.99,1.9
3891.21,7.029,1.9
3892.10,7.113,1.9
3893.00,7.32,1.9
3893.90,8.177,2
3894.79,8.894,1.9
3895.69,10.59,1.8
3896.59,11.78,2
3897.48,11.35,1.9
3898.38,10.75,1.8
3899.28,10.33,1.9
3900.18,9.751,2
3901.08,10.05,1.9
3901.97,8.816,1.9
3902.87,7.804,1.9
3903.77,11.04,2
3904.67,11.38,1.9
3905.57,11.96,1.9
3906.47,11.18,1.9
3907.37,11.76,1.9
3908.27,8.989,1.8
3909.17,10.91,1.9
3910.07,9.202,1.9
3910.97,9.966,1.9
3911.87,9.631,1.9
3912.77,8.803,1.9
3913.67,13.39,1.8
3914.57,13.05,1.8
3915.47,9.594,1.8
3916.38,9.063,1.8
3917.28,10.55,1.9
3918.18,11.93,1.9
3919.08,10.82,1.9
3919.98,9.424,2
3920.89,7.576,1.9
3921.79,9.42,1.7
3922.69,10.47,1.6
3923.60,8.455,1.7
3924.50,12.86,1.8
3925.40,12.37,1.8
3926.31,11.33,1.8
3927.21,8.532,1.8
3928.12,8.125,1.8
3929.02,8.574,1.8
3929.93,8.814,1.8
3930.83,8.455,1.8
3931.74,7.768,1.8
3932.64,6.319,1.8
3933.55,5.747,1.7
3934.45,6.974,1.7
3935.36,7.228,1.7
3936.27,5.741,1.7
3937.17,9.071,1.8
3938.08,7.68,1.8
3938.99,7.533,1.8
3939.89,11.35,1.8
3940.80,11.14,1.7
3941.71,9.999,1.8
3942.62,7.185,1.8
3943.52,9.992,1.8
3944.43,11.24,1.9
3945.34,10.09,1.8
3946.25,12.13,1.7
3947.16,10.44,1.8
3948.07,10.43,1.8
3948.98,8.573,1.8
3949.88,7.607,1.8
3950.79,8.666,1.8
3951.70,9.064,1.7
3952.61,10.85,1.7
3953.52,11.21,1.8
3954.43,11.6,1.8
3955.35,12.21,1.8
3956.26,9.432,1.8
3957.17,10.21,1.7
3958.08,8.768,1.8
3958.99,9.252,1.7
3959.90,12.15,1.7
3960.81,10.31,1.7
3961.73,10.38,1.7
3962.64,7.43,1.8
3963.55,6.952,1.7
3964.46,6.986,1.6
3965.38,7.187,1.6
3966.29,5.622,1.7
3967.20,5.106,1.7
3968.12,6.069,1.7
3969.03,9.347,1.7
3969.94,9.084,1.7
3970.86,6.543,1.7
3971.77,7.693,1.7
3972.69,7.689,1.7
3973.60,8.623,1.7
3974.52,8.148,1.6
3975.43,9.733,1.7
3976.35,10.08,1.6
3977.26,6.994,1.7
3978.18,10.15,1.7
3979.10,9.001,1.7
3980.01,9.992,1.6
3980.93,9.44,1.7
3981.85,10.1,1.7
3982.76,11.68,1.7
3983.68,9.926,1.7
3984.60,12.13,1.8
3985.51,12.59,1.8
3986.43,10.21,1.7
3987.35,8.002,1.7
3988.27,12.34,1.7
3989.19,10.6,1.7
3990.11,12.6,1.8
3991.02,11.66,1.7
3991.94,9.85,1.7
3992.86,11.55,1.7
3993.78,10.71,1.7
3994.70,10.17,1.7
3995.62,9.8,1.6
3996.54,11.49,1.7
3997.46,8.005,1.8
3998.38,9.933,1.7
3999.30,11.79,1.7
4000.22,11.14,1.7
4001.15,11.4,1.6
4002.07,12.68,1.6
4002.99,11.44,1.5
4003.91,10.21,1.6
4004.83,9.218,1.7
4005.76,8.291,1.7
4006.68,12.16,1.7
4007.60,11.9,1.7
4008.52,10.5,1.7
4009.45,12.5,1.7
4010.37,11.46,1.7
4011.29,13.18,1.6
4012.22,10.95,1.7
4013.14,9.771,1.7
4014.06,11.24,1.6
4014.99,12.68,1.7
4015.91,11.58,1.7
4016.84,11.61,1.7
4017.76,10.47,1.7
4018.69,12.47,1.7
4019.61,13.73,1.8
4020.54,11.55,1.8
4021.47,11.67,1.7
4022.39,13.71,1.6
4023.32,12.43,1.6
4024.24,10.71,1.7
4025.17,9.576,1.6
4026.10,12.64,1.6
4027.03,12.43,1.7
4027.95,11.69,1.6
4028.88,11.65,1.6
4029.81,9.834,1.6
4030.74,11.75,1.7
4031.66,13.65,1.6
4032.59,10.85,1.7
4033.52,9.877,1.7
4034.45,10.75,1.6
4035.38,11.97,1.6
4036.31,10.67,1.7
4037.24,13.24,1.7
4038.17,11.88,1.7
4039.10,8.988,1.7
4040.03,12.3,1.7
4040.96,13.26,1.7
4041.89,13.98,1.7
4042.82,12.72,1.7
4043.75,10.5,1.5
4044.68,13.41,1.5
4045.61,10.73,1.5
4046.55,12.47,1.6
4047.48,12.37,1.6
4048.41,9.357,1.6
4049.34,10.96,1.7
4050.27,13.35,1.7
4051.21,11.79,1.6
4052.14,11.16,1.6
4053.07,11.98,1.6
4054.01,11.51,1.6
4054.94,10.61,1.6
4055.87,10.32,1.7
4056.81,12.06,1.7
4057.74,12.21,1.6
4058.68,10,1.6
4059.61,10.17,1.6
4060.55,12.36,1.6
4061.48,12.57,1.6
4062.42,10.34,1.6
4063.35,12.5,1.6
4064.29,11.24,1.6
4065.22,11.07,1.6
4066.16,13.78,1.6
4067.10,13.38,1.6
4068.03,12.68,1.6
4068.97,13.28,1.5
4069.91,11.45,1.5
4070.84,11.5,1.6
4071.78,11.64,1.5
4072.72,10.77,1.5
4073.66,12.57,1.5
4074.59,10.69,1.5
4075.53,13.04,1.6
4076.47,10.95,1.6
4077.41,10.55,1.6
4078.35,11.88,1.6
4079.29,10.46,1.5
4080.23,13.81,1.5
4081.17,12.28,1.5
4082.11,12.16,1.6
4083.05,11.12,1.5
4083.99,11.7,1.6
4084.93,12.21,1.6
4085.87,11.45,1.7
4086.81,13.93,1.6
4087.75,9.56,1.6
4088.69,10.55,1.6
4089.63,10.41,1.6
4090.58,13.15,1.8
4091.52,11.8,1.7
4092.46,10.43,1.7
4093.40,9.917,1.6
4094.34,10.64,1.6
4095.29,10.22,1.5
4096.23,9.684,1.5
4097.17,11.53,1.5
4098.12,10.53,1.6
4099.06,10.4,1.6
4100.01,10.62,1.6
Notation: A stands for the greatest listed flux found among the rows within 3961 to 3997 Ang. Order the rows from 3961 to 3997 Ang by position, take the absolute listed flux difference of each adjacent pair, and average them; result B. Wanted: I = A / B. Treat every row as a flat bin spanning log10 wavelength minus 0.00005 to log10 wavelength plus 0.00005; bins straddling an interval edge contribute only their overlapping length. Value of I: 9.0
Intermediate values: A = 12.6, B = 1.41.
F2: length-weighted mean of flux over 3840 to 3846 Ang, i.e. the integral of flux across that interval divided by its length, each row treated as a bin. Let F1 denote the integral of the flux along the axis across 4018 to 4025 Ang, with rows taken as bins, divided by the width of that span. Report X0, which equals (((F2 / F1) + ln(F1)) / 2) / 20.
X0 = 0.080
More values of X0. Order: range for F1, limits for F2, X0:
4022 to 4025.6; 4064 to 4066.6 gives 0.087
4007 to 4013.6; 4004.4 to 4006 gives 0.080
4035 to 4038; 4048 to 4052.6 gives 0.086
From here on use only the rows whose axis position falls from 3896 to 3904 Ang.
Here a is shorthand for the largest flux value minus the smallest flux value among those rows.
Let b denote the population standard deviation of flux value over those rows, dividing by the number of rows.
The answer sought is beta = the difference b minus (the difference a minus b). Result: -1.60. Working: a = 4.0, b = 1.19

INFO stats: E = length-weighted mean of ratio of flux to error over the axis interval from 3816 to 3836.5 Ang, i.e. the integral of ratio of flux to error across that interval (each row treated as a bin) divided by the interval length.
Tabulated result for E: 3.98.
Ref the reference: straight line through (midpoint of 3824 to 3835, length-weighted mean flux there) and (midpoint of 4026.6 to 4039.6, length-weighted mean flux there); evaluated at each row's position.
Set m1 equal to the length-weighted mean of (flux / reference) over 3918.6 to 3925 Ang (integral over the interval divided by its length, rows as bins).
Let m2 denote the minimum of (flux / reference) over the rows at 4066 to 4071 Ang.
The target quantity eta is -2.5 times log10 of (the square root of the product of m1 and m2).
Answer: -0.01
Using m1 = 1.08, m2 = 0.95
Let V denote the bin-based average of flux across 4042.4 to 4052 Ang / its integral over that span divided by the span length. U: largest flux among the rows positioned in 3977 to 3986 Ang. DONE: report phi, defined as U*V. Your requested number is 148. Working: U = 12.59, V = 11.7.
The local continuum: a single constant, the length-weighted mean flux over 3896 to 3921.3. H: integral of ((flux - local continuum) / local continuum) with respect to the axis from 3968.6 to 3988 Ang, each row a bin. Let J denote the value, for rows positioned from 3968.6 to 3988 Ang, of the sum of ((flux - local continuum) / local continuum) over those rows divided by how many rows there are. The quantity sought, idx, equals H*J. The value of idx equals 0.18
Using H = -1.8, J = -0.10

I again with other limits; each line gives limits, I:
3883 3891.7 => 6.0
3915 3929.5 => 8.7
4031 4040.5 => 7.1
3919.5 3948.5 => 9.0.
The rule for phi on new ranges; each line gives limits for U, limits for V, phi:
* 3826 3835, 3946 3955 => 99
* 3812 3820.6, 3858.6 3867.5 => 111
